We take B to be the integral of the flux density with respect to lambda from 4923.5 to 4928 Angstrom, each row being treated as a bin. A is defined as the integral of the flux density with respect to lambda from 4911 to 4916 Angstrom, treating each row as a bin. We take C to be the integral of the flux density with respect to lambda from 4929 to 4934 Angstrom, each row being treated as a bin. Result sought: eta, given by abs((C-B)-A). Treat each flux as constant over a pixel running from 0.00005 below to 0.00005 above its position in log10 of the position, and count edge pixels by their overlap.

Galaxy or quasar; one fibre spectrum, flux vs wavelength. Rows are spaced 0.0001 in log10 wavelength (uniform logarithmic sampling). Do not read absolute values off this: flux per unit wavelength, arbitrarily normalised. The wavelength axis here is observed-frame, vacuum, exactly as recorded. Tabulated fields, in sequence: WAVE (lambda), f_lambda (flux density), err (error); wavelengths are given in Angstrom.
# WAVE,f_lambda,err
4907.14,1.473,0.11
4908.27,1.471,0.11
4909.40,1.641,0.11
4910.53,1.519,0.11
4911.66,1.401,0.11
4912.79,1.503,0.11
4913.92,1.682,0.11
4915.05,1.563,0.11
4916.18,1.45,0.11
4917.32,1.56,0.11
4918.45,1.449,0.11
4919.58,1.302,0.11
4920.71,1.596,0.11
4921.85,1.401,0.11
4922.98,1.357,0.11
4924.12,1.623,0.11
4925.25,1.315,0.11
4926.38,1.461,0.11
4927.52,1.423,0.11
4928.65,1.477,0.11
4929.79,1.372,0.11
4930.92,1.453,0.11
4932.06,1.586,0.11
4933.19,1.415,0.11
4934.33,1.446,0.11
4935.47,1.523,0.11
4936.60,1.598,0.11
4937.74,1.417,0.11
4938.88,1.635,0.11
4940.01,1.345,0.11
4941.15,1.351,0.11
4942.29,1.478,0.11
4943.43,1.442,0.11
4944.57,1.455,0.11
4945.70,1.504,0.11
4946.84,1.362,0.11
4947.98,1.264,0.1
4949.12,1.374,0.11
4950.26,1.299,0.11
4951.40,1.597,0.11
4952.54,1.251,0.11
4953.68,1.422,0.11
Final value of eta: 6.9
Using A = 7.7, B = 6.54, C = 7.3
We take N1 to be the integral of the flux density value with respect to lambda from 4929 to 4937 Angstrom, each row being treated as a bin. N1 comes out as 11.9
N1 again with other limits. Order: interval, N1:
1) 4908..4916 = 12.3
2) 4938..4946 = 11.7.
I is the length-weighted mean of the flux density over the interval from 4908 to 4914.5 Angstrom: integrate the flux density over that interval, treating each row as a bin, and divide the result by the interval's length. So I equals 1.54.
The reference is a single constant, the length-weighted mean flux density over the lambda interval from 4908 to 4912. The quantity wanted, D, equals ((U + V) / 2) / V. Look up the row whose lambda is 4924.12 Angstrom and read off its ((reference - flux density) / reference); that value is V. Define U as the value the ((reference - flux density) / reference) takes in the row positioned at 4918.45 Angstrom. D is 0.2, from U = 0.05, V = -0.070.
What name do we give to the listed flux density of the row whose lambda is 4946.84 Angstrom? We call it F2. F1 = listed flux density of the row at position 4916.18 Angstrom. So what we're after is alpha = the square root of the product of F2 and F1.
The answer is 1.41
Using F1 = 1.45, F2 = 1.362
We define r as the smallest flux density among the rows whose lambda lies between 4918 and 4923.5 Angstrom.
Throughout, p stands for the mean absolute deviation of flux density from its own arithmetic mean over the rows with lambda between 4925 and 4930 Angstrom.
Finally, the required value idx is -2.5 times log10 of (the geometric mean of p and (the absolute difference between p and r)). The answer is 1.48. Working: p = 0.053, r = 1.302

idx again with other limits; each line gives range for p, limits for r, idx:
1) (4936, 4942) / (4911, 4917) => 1.03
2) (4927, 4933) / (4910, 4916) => 1.41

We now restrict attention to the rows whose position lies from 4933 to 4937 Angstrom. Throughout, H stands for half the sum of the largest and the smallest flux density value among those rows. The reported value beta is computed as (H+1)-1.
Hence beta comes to 1.51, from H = 1.51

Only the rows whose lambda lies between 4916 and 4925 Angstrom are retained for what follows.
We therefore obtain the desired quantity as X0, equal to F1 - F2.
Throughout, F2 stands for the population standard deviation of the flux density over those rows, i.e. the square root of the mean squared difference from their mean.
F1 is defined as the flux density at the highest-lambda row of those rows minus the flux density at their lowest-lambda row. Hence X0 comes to 0.06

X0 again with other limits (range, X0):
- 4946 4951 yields -0.11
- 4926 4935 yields -0.07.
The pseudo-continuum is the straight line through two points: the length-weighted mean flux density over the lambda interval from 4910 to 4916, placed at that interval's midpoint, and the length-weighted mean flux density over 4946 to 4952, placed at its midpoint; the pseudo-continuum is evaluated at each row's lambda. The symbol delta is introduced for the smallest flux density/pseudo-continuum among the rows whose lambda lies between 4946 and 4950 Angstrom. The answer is 0.91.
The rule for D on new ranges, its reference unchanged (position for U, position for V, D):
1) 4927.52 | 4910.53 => -28.7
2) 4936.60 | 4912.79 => -2.3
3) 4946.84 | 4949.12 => 1.0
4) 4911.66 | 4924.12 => -0.1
